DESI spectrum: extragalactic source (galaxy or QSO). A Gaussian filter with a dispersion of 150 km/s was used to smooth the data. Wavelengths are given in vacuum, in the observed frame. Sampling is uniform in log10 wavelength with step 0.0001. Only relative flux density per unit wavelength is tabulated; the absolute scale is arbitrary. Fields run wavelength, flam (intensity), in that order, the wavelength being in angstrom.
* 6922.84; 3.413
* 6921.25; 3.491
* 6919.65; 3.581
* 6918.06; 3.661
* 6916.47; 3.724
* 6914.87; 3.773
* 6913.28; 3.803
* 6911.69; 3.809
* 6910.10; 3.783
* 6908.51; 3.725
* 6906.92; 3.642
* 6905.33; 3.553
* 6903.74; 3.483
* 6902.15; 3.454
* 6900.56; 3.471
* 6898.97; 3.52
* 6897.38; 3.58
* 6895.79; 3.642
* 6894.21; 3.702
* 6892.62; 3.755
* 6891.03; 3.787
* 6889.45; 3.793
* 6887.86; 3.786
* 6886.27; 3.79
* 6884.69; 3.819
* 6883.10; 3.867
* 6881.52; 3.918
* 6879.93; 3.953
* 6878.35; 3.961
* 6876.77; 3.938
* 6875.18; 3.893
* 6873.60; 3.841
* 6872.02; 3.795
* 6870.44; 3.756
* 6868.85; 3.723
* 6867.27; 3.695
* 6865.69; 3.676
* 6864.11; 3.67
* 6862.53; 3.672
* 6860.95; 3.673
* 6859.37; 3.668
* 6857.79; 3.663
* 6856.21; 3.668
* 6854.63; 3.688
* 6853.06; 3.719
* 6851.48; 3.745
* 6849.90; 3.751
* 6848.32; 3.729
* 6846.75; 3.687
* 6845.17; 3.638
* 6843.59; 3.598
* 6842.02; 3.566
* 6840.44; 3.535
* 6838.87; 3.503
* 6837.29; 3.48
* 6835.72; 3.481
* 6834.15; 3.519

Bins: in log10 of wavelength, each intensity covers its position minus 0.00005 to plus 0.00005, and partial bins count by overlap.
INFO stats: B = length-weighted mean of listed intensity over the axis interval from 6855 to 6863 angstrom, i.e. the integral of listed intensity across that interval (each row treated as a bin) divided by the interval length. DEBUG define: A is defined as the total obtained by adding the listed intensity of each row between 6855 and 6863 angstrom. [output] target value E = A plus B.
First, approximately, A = 18.3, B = 3.67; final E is 22.0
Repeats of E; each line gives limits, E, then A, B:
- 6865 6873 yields 22.4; 18.6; 3.73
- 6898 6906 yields 21.0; 17.5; 3.50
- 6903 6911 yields 21.8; 18.2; 3.64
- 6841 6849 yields 21.9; 18.2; 3.64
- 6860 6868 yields 22.1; 18.4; 3.68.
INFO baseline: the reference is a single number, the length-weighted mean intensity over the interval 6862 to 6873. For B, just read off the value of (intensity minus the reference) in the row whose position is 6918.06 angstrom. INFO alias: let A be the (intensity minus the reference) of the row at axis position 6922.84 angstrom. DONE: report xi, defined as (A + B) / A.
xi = 1.2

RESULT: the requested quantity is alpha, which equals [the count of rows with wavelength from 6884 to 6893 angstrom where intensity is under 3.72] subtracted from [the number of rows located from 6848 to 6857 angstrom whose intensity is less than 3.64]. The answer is 0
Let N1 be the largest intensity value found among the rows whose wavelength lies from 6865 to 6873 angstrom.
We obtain 3.795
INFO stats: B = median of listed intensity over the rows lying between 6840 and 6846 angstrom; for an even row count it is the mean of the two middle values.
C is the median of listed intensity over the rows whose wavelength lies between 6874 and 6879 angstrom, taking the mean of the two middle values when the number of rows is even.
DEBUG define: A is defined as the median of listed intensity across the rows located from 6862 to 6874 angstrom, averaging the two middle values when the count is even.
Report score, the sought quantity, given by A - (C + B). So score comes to -3.81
